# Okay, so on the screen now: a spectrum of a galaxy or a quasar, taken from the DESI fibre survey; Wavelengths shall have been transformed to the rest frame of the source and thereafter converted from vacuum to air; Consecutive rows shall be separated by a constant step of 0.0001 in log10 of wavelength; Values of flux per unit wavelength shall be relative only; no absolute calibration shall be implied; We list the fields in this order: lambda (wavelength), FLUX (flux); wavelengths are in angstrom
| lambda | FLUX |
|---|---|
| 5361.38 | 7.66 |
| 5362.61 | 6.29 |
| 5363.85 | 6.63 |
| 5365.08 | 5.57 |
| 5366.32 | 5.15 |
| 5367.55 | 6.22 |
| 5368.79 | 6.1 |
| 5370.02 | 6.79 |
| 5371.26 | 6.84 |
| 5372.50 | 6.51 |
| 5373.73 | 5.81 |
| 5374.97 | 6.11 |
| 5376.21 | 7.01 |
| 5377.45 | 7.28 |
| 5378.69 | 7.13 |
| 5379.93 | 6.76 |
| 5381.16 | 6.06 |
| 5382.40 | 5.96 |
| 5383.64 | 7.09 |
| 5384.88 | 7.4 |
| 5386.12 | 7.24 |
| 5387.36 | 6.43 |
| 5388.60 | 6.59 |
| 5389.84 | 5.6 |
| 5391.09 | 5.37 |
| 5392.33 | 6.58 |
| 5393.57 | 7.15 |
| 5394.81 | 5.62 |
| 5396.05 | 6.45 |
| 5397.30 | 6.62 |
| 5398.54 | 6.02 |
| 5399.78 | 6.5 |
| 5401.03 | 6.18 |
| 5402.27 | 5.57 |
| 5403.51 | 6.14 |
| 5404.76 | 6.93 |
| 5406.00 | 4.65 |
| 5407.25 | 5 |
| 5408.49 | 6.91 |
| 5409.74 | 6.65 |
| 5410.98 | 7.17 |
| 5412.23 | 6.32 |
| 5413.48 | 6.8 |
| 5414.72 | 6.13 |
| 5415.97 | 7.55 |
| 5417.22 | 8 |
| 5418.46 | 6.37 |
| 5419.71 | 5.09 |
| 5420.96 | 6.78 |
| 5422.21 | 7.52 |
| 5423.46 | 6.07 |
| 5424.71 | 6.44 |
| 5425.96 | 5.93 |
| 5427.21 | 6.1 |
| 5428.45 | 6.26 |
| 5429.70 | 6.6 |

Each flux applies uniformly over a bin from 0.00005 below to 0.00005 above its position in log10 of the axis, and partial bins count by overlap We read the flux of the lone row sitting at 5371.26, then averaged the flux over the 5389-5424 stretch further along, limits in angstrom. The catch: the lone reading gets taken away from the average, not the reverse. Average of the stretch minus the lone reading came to -0.5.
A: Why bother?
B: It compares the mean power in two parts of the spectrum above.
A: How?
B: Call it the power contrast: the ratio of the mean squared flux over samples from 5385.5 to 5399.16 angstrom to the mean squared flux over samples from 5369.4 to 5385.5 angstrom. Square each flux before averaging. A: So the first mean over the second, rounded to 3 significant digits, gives 0.903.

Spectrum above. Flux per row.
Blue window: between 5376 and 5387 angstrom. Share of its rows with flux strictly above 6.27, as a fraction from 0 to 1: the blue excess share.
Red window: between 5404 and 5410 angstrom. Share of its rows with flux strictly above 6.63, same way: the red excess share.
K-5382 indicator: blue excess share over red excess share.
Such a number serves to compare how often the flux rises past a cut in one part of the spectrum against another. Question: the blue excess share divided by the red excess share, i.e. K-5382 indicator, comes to 1.3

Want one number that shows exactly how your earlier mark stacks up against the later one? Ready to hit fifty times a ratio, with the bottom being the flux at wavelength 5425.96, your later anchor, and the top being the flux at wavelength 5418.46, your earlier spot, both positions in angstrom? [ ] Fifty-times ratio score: 54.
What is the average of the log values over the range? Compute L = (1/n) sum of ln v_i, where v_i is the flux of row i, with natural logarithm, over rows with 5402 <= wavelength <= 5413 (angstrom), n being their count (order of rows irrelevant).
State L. 1.81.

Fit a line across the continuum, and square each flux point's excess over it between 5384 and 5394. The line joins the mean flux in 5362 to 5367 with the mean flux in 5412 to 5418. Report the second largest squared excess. 1.1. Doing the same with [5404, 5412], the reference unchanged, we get 3.3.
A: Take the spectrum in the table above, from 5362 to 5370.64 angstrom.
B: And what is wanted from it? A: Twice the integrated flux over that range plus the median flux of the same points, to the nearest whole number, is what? 112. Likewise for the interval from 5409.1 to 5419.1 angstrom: 144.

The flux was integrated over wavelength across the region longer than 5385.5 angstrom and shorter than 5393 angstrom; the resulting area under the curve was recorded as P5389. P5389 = 47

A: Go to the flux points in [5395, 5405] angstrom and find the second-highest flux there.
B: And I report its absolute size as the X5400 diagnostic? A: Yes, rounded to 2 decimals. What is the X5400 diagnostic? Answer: 6.62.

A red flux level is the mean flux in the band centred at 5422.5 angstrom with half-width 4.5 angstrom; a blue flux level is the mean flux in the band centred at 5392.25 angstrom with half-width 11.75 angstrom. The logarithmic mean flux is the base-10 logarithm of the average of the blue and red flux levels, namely 0.801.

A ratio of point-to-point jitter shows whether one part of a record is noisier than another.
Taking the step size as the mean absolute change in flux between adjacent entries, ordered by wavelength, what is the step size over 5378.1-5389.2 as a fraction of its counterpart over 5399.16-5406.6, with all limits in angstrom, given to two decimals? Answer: 0.51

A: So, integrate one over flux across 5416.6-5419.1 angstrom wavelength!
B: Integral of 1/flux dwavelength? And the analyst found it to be 0.35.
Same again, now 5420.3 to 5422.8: 0.35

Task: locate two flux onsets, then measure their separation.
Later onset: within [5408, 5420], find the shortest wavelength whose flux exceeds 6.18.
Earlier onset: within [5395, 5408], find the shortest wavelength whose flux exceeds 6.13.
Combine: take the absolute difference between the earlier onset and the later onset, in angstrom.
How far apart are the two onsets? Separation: 12.4 angstrom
